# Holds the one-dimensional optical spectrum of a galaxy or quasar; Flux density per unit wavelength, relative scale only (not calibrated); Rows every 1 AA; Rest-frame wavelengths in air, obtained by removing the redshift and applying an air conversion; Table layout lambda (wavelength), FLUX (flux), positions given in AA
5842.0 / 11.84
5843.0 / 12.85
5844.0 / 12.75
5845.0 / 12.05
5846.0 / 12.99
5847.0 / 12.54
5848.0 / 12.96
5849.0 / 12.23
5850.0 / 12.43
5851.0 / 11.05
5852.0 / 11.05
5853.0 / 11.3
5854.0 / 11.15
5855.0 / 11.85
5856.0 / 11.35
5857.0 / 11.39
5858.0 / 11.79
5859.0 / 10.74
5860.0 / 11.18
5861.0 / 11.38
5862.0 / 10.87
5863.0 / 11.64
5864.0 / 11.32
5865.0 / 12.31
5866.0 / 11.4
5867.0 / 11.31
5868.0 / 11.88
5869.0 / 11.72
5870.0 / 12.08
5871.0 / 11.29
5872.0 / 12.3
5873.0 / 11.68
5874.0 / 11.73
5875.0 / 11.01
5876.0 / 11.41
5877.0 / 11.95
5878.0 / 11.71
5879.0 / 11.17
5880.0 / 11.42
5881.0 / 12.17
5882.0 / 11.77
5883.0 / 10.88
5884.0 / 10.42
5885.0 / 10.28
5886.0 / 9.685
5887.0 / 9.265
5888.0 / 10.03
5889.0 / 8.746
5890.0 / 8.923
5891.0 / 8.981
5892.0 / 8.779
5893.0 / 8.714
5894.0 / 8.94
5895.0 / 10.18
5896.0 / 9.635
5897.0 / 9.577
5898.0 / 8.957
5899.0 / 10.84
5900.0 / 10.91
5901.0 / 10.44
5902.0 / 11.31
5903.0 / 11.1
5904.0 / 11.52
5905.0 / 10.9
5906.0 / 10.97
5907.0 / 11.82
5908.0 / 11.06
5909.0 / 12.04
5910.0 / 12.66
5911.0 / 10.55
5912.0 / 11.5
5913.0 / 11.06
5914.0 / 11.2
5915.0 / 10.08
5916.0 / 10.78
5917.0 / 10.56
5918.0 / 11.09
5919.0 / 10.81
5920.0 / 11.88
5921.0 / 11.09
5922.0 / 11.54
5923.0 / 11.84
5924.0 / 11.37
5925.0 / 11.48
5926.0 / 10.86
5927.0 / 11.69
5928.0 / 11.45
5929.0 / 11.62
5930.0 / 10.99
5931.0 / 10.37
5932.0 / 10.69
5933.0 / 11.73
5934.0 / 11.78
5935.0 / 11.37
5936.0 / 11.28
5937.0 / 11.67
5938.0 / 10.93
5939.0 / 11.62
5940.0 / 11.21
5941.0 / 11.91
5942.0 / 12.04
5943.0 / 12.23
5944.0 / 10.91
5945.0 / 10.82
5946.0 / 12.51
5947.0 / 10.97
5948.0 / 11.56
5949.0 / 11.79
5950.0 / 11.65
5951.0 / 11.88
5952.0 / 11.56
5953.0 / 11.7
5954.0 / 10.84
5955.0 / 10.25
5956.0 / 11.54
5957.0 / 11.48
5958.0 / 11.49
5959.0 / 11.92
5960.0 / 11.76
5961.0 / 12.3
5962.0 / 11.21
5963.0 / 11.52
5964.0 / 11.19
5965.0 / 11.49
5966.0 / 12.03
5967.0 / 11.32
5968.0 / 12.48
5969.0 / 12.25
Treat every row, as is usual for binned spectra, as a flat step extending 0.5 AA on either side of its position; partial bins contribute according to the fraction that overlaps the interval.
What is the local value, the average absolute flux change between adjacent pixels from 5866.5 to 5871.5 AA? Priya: 0.470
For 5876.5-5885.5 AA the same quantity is 0.459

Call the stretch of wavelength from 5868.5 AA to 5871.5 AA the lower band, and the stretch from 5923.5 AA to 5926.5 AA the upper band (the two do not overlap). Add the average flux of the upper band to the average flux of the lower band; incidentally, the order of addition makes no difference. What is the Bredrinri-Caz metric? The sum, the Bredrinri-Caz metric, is 22.9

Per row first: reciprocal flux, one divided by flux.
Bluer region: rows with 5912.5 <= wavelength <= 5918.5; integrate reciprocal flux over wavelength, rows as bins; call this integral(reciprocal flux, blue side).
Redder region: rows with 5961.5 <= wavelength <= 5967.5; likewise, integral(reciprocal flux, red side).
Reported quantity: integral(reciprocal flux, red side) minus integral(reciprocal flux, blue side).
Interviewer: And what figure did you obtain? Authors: -0.03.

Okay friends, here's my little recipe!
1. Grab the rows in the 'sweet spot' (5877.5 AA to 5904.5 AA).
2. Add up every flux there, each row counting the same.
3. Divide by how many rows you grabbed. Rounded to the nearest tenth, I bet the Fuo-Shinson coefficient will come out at 10.2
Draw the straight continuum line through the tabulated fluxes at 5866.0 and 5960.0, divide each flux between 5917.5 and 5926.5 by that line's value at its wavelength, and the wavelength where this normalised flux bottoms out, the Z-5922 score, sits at 5919.0 AA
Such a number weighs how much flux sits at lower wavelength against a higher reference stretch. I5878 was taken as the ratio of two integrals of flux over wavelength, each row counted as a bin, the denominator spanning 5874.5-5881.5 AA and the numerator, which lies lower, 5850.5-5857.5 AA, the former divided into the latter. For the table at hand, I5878 0.98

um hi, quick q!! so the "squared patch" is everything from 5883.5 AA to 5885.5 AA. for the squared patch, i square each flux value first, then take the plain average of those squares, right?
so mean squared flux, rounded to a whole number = 107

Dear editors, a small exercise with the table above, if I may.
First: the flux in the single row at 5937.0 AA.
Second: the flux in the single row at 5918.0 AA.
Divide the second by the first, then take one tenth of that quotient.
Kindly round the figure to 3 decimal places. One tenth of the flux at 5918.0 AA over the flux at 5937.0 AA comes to 0.095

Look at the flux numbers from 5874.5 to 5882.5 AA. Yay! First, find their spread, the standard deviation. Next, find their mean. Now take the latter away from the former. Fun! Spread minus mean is -11.2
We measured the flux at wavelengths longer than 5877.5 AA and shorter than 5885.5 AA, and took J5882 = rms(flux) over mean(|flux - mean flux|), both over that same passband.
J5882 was 21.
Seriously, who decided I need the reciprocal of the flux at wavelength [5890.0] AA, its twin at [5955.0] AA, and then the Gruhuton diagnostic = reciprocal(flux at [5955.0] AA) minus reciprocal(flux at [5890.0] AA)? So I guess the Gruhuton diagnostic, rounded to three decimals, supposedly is -0.015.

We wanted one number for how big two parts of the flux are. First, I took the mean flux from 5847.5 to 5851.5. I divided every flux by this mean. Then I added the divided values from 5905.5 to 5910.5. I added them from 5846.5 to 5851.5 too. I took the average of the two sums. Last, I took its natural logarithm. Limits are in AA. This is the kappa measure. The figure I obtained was 1.59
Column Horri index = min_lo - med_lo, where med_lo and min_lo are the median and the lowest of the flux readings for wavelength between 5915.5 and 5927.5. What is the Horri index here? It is -0.7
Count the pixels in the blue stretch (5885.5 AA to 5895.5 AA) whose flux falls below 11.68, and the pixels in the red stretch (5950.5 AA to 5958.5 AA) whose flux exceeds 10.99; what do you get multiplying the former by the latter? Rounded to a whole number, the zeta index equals 60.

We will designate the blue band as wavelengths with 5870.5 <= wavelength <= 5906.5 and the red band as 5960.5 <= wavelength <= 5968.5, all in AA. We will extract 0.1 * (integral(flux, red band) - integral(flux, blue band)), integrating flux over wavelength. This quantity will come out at -29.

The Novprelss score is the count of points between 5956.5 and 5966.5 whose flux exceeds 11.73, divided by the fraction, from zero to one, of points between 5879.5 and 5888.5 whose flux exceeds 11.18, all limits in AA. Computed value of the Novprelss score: 12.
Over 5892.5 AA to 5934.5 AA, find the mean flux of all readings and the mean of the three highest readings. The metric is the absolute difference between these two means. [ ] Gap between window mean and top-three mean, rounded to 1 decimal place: 1.3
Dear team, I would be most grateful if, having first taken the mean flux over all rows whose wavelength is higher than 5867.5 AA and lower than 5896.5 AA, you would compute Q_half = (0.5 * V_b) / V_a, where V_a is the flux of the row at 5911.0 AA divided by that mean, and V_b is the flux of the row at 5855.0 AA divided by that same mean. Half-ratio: 0.56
